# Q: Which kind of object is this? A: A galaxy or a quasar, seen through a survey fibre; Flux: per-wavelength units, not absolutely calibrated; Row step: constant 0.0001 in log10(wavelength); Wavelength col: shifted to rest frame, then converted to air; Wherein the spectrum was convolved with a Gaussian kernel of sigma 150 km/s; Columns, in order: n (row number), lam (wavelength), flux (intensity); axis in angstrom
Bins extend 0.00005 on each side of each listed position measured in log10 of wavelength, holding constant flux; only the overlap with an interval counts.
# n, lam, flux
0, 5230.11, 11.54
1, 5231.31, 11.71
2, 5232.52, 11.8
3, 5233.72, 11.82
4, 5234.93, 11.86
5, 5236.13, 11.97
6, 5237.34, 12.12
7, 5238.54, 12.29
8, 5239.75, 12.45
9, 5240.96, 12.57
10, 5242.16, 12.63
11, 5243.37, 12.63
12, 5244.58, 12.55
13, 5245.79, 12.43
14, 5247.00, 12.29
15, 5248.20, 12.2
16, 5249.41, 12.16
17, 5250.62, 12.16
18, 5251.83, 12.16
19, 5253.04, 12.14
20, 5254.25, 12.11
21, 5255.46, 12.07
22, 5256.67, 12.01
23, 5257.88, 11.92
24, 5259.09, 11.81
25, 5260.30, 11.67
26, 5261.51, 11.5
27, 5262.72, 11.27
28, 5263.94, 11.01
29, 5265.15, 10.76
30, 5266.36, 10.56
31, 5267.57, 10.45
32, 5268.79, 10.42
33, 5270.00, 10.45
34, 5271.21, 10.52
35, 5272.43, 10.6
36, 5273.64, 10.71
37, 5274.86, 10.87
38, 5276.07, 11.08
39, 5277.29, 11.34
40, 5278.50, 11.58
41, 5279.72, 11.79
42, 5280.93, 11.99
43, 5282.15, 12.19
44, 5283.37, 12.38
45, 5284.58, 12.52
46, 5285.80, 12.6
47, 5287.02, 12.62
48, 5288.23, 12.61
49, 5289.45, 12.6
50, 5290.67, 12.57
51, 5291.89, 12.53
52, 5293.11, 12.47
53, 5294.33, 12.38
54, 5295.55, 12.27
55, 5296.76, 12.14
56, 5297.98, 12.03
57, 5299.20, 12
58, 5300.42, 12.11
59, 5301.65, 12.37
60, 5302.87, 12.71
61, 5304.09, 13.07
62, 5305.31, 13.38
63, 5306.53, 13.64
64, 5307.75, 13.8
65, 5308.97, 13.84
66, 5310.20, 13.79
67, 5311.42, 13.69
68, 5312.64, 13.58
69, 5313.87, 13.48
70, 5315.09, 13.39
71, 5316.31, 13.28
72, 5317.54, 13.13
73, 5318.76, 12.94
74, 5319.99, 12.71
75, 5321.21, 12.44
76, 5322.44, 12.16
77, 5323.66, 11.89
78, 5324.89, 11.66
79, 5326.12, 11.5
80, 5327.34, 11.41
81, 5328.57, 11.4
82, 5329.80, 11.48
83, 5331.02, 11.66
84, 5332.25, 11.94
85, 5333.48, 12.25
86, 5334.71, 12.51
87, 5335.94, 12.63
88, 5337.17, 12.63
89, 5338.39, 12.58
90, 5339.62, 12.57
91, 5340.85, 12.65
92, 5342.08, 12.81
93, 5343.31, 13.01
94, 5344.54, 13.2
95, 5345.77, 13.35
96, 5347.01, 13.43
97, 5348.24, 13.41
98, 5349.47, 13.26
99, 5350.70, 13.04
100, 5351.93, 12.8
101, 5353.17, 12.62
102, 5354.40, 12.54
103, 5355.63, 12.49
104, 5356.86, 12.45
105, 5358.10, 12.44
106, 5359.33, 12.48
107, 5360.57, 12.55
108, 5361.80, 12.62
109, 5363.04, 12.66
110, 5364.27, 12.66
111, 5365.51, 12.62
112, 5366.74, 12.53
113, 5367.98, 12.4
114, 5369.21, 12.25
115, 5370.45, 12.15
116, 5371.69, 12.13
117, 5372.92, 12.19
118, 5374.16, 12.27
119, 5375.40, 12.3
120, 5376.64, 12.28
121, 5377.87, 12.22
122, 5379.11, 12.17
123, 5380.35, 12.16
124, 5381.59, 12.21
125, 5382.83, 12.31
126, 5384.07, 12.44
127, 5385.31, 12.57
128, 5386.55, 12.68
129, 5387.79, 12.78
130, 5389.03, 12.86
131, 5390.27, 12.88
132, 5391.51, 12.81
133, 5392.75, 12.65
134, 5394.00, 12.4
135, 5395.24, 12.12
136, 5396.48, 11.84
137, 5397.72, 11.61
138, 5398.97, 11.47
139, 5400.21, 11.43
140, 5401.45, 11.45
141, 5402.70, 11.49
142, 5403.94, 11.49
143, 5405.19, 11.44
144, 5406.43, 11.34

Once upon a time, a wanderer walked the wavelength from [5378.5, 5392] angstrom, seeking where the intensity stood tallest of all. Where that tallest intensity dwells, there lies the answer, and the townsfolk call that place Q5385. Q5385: 5390.27 angstrom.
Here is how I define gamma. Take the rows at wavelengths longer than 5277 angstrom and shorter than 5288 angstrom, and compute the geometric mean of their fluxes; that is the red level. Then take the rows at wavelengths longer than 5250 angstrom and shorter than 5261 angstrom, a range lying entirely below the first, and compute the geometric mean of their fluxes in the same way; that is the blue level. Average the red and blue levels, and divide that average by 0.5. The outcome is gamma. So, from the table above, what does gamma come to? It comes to 24.1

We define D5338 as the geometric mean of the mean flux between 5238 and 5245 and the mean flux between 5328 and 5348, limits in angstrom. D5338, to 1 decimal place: 12.5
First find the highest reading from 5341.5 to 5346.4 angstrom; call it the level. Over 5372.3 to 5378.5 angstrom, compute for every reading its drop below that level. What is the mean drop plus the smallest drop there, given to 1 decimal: 2.1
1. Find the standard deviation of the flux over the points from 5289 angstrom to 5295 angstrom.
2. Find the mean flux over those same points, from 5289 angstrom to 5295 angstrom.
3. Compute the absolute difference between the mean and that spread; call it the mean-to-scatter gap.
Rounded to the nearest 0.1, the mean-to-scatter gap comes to 12.4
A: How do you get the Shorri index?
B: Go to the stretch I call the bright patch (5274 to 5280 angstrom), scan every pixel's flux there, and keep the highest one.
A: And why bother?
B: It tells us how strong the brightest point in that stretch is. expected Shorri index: 11.79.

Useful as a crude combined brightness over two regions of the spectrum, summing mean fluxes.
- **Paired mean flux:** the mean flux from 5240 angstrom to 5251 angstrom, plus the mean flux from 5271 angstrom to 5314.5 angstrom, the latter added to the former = 24.8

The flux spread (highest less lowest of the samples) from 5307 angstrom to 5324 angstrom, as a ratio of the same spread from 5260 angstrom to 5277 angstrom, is 1.6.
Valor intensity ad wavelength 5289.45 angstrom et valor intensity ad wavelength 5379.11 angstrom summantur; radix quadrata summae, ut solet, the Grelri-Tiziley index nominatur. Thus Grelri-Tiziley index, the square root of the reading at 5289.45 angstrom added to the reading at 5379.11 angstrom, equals 4.98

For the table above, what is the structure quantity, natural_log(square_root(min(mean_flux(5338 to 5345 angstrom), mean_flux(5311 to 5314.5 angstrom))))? 1.27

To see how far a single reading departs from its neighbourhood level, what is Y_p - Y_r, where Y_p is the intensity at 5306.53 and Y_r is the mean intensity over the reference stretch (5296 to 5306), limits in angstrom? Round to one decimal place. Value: 1.2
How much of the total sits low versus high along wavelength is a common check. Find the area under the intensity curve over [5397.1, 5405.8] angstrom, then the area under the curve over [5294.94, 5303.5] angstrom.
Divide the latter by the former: 1.05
